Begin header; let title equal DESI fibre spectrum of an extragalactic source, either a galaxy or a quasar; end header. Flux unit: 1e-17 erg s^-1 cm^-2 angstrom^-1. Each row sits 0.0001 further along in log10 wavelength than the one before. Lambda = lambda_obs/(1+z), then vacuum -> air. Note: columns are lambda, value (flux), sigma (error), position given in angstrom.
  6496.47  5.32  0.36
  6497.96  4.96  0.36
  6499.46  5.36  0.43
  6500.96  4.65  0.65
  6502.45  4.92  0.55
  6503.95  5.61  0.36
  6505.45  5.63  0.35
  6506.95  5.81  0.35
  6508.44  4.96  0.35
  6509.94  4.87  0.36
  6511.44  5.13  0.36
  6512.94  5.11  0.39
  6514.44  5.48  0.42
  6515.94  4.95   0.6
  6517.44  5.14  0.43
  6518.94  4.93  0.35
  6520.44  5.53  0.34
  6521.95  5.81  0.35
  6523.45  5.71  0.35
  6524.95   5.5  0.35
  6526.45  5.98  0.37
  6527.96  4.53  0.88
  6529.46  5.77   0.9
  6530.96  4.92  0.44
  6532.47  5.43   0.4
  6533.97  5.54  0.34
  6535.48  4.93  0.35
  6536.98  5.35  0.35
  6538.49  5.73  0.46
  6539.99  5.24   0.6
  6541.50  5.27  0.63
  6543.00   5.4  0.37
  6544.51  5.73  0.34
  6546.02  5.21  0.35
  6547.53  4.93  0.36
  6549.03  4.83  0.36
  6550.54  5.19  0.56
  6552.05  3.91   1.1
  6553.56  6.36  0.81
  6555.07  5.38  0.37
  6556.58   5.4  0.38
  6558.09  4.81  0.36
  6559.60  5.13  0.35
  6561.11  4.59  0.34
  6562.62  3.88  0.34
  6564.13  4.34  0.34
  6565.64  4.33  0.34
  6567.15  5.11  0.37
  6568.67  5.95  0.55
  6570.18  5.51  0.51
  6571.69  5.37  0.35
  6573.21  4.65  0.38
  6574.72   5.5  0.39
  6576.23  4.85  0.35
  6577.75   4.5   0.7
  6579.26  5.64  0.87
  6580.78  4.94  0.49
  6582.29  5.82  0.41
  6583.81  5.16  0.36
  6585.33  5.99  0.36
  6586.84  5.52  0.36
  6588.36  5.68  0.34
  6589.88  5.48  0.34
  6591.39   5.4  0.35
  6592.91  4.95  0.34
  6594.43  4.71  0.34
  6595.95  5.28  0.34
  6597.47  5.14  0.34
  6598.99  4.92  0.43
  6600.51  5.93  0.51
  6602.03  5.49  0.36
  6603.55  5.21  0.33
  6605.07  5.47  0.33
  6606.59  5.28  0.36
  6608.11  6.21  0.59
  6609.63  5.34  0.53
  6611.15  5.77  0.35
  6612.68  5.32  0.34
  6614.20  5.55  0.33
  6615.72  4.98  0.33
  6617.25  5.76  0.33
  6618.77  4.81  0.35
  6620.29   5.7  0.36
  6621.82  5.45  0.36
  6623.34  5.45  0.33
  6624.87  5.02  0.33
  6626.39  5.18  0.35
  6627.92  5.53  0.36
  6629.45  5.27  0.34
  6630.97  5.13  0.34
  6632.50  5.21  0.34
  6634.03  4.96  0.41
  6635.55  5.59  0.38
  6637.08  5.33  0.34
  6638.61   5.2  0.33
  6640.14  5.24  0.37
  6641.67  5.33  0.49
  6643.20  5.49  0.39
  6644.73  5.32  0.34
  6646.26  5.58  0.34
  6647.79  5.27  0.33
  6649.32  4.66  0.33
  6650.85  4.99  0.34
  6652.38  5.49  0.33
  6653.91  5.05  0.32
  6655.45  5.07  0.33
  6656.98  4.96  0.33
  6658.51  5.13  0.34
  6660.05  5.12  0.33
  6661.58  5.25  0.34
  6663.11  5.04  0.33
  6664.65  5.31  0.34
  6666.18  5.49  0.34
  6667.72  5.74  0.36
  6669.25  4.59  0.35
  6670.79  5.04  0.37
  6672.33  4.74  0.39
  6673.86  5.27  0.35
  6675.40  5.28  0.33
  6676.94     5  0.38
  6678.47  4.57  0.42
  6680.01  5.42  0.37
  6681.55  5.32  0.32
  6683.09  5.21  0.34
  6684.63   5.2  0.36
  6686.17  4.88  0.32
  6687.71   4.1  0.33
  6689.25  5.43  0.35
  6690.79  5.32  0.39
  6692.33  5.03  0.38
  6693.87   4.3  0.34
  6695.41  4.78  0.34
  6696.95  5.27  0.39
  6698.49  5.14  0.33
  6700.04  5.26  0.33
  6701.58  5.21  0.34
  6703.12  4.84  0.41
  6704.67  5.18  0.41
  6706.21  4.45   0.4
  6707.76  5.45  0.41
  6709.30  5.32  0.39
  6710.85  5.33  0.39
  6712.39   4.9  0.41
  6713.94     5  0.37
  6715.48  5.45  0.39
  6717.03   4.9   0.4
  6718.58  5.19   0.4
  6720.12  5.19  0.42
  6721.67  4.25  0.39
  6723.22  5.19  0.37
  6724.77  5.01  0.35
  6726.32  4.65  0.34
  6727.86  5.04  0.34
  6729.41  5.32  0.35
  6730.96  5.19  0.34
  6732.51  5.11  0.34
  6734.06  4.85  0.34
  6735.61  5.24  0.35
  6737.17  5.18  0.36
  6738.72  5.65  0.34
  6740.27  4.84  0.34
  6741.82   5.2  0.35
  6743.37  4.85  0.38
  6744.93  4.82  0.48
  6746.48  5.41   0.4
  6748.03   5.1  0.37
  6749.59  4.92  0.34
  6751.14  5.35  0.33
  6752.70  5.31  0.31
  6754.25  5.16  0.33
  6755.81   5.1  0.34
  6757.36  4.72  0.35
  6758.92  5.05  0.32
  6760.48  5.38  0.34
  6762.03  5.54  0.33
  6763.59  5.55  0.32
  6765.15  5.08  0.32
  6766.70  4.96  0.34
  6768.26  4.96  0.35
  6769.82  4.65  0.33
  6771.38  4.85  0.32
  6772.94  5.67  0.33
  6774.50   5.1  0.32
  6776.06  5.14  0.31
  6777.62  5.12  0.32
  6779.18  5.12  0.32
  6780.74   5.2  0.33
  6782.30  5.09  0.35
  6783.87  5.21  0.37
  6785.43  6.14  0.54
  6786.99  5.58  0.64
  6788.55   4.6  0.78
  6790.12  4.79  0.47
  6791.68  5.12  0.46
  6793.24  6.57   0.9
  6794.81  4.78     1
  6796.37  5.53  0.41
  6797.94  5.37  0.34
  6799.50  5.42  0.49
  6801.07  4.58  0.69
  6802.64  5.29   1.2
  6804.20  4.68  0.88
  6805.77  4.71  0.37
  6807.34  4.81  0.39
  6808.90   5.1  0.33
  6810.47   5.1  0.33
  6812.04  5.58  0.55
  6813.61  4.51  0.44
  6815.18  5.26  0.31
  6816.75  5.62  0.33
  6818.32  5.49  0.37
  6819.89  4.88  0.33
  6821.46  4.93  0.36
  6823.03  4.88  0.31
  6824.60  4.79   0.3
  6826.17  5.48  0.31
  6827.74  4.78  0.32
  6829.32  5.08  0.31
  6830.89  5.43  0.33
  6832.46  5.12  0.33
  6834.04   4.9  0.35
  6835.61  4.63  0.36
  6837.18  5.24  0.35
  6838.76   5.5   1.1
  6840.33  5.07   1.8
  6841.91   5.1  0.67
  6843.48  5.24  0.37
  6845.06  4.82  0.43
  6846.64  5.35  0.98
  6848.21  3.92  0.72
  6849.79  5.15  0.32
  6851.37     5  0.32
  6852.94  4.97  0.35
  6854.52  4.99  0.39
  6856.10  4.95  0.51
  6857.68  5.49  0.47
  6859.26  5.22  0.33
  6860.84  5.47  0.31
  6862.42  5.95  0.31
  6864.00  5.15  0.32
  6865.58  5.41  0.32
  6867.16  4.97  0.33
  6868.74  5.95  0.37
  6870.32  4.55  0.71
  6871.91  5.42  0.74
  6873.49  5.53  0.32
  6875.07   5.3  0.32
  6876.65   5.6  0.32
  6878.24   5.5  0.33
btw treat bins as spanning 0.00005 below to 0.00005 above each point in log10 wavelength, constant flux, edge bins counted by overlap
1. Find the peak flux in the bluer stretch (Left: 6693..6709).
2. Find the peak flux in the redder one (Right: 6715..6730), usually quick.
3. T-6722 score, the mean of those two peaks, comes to 5.45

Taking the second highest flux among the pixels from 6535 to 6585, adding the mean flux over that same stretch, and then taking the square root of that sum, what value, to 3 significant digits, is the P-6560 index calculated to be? 3.33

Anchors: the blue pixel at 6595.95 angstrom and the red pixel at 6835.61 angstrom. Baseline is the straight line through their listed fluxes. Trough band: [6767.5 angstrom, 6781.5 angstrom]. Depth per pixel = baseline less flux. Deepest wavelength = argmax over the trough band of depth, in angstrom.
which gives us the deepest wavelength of 6769.82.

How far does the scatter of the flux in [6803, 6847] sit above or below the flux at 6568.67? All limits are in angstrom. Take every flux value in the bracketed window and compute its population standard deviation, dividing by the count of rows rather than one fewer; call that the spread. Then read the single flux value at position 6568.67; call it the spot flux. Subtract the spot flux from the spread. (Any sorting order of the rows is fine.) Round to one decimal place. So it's -5.6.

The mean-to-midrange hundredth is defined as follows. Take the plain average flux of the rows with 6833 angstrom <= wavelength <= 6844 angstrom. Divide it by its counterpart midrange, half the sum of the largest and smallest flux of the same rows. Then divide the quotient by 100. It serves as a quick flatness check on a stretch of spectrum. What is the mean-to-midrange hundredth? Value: 0.0101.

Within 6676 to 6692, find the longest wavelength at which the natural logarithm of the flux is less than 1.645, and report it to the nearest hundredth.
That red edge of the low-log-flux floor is 6687.71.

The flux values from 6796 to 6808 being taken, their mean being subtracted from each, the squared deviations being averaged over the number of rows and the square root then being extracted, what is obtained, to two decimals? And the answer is 0.36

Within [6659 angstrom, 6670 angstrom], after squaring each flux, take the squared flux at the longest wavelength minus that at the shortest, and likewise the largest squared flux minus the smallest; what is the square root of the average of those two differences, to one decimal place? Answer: 1.8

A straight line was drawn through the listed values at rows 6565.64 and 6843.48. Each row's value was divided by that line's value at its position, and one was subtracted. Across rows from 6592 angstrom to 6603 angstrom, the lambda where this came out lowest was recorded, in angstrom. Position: 6594.43 angstrom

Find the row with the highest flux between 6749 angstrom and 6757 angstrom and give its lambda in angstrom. 6751.14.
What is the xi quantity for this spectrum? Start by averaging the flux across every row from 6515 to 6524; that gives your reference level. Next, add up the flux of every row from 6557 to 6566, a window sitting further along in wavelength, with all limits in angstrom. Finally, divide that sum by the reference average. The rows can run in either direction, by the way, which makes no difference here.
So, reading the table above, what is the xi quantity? 5.07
